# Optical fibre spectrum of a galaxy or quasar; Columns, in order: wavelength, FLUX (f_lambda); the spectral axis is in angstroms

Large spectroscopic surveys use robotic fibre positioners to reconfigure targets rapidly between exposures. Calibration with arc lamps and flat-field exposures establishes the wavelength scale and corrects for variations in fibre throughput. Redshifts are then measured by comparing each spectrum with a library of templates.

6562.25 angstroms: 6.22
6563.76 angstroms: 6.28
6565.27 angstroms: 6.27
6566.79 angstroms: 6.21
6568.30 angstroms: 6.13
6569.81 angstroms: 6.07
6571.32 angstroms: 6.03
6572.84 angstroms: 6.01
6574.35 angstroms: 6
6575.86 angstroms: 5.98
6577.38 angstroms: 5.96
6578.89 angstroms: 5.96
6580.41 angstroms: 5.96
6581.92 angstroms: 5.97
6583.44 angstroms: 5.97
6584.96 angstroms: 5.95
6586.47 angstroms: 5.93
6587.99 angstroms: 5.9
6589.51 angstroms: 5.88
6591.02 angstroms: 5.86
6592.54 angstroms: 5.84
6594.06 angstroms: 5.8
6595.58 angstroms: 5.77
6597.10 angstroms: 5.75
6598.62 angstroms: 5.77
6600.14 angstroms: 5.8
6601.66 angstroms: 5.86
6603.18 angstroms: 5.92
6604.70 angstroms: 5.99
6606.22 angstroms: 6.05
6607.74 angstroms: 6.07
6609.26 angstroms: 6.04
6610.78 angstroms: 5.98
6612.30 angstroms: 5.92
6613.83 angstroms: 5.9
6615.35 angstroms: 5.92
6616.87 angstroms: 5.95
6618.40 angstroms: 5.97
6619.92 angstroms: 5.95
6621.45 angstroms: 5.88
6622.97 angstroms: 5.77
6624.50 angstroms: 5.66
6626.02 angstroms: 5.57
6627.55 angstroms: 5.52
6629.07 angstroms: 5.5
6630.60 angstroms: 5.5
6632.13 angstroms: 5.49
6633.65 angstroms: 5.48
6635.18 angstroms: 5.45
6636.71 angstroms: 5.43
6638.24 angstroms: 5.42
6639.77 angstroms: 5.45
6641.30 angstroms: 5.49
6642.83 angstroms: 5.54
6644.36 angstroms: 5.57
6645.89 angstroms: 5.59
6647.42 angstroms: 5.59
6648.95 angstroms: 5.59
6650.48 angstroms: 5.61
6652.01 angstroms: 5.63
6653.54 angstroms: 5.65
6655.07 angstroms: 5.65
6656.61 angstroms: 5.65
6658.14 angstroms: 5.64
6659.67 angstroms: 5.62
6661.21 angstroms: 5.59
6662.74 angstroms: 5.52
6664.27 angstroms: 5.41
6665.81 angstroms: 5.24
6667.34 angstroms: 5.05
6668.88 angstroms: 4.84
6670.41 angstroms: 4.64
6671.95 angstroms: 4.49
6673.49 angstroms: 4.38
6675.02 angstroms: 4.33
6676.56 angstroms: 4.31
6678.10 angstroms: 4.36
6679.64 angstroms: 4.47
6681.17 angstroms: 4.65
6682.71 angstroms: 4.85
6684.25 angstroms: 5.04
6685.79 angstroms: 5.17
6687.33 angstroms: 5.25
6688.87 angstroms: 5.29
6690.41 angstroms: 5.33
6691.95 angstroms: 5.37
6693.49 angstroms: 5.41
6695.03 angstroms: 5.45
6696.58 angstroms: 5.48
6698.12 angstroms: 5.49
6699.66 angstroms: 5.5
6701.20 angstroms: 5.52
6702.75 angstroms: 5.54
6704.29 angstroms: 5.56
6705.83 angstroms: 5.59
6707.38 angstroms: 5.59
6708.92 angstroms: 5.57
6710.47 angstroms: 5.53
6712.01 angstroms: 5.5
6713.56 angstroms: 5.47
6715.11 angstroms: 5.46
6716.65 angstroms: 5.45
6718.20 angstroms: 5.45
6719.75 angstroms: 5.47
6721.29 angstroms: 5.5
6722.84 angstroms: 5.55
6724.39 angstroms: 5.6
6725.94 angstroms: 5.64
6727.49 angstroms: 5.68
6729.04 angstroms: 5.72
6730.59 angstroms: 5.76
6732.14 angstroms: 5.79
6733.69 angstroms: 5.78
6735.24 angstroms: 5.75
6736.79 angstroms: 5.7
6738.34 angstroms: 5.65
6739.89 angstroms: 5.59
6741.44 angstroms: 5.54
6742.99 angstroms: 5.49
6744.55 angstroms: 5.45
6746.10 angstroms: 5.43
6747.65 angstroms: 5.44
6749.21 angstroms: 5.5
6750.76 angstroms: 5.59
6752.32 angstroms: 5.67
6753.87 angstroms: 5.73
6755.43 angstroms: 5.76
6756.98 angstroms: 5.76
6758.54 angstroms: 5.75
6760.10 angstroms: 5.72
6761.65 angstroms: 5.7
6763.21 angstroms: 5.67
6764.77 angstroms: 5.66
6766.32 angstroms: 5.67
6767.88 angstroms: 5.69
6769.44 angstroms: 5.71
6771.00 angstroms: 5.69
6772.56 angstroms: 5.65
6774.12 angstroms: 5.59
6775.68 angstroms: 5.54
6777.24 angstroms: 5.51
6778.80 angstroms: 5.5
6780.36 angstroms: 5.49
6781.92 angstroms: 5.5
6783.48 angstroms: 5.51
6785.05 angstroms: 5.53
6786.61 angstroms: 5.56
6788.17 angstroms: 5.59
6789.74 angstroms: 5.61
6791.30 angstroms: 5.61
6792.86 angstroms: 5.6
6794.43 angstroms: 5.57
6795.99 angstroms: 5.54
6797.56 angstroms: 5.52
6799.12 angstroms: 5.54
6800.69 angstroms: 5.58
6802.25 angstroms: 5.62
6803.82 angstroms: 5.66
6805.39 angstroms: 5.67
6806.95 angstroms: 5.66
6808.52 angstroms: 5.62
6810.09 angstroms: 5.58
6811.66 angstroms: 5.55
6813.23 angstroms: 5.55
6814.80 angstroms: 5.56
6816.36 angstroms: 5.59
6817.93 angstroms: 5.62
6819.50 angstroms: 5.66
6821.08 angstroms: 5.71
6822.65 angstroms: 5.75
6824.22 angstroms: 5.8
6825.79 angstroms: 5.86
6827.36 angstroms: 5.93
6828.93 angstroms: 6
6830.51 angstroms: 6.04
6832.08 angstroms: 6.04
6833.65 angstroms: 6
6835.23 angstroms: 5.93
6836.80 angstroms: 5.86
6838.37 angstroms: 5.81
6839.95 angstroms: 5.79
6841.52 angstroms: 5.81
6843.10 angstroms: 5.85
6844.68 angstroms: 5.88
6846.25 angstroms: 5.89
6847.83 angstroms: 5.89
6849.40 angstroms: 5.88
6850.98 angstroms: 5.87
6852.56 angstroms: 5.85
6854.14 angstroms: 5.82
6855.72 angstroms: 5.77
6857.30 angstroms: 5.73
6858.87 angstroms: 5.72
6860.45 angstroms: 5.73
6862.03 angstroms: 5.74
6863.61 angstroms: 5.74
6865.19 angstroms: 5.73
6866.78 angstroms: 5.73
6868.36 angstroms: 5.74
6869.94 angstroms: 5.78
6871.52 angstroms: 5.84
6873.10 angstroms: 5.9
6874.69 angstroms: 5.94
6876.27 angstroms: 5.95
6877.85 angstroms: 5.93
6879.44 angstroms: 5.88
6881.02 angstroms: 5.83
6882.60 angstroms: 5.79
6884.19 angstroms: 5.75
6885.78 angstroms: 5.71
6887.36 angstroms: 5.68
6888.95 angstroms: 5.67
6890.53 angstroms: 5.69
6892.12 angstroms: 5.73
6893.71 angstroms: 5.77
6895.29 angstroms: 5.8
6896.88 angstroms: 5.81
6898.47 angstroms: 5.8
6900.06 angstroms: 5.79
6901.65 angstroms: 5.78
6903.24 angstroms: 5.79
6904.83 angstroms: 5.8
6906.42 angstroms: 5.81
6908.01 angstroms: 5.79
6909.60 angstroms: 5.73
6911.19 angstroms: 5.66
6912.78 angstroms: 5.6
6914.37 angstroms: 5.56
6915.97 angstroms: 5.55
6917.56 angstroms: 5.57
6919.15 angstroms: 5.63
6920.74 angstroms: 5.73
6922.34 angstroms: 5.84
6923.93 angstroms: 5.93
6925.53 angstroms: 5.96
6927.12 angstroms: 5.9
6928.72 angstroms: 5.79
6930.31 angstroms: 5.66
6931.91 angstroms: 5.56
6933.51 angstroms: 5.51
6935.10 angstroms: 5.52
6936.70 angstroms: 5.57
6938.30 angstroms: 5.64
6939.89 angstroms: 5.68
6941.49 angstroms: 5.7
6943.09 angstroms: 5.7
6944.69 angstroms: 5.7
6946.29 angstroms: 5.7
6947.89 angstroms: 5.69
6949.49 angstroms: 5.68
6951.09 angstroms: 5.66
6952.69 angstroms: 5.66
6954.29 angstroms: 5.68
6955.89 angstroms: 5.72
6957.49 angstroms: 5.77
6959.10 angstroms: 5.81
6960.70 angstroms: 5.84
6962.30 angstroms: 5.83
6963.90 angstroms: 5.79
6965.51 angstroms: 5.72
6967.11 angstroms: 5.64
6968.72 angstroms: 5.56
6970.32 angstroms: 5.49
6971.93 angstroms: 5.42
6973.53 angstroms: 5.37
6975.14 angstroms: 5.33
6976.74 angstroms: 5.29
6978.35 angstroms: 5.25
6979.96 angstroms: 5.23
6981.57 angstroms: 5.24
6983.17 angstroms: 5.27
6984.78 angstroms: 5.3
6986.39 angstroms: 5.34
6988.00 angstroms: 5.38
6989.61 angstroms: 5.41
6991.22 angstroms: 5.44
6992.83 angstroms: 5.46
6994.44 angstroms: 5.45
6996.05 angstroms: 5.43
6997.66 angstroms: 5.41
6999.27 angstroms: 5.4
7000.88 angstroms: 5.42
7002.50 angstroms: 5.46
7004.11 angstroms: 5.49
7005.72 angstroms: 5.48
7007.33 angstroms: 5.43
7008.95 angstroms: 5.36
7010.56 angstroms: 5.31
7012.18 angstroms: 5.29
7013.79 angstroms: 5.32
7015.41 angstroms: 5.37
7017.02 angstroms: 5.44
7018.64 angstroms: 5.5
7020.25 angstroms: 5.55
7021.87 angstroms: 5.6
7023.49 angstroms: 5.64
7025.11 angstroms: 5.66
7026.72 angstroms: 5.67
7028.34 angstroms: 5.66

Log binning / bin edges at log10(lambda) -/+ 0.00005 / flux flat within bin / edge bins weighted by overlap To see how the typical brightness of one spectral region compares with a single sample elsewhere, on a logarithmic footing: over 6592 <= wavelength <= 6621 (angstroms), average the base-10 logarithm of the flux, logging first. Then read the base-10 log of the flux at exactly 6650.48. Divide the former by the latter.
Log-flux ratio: 1.03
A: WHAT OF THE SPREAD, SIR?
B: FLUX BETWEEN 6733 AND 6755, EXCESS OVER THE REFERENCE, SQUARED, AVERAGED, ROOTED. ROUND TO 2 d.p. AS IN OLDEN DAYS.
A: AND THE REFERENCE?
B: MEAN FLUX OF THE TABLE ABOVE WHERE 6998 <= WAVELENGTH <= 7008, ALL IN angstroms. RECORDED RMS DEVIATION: 0.19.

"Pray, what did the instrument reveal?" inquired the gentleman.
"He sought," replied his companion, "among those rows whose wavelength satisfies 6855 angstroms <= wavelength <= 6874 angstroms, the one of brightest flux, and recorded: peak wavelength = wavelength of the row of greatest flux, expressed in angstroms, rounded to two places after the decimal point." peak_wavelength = 6873.10 angstroms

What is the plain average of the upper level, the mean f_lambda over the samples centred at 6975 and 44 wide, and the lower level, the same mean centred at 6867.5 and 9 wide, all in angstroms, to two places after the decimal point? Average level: 5.63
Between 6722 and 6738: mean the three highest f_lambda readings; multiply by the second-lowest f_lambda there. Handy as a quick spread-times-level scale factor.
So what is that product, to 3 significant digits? 32.3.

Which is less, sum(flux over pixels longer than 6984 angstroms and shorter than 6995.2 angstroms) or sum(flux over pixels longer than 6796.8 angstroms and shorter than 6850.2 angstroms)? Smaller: 38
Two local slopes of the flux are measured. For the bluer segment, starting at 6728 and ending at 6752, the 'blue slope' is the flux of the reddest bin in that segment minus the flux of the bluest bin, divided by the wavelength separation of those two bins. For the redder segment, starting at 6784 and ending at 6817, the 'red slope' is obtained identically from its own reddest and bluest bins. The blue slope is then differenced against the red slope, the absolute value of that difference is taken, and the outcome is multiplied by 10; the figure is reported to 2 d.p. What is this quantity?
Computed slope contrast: 0.08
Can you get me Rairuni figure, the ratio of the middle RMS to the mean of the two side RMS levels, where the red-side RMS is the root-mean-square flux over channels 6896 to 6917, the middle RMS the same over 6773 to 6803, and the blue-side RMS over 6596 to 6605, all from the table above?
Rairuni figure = 0.96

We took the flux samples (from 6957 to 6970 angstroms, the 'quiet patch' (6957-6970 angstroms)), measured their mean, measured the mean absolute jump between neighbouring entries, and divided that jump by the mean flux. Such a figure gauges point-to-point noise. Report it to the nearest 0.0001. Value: 0.0087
